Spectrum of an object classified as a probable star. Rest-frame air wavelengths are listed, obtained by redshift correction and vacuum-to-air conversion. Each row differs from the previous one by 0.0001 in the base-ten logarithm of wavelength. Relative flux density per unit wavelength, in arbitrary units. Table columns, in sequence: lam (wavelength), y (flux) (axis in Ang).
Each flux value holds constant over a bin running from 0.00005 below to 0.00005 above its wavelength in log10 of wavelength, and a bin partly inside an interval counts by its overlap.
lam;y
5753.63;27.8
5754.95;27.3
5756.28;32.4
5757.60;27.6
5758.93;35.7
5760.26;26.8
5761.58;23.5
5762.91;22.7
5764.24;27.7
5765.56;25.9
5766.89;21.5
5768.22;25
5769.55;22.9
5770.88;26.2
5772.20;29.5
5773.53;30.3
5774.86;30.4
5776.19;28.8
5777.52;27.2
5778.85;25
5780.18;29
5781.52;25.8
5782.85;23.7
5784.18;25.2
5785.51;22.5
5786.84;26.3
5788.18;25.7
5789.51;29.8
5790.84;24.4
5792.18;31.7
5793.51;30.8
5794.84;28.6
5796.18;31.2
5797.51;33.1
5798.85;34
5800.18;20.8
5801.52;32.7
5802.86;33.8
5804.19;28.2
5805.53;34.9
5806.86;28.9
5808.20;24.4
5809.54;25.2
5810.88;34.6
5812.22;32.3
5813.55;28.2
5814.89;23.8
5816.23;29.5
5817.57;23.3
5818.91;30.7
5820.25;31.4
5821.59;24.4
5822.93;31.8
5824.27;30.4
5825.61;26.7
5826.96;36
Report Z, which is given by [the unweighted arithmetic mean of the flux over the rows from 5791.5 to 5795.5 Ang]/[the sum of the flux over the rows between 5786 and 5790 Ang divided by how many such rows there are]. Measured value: 1.11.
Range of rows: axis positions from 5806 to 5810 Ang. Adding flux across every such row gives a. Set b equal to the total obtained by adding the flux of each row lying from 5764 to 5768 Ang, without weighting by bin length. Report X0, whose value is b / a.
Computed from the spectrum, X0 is 0.96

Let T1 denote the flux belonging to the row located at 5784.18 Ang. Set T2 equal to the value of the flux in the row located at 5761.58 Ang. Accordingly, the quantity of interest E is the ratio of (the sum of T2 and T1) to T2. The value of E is 2.07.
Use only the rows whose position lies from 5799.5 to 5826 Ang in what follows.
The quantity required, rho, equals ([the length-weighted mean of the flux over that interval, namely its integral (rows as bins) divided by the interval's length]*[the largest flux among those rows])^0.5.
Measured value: 31.7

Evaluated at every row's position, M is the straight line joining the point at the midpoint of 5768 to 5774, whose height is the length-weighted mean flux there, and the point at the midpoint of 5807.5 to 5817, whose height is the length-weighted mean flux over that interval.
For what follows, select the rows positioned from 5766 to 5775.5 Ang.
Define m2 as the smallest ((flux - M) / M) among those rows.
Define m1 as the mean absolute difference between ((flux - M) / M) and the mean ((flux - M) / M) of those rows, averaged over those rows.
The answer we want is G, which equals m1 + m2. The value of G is -0.084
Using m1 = 0.11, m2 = -0.19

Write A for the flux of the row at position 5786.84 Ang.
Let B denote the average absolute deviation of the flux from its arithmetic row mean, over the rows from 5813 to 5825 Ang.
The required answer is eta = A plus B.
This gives 29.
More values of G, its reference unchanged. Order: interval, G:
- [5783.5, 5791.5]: -0.118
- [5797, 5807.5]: -0.121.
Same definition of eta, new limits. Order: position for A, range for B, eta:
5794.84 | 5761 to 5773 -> 31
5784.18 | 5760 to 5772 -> 27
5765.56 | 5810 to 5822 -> 29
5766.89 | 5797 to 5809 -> 26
